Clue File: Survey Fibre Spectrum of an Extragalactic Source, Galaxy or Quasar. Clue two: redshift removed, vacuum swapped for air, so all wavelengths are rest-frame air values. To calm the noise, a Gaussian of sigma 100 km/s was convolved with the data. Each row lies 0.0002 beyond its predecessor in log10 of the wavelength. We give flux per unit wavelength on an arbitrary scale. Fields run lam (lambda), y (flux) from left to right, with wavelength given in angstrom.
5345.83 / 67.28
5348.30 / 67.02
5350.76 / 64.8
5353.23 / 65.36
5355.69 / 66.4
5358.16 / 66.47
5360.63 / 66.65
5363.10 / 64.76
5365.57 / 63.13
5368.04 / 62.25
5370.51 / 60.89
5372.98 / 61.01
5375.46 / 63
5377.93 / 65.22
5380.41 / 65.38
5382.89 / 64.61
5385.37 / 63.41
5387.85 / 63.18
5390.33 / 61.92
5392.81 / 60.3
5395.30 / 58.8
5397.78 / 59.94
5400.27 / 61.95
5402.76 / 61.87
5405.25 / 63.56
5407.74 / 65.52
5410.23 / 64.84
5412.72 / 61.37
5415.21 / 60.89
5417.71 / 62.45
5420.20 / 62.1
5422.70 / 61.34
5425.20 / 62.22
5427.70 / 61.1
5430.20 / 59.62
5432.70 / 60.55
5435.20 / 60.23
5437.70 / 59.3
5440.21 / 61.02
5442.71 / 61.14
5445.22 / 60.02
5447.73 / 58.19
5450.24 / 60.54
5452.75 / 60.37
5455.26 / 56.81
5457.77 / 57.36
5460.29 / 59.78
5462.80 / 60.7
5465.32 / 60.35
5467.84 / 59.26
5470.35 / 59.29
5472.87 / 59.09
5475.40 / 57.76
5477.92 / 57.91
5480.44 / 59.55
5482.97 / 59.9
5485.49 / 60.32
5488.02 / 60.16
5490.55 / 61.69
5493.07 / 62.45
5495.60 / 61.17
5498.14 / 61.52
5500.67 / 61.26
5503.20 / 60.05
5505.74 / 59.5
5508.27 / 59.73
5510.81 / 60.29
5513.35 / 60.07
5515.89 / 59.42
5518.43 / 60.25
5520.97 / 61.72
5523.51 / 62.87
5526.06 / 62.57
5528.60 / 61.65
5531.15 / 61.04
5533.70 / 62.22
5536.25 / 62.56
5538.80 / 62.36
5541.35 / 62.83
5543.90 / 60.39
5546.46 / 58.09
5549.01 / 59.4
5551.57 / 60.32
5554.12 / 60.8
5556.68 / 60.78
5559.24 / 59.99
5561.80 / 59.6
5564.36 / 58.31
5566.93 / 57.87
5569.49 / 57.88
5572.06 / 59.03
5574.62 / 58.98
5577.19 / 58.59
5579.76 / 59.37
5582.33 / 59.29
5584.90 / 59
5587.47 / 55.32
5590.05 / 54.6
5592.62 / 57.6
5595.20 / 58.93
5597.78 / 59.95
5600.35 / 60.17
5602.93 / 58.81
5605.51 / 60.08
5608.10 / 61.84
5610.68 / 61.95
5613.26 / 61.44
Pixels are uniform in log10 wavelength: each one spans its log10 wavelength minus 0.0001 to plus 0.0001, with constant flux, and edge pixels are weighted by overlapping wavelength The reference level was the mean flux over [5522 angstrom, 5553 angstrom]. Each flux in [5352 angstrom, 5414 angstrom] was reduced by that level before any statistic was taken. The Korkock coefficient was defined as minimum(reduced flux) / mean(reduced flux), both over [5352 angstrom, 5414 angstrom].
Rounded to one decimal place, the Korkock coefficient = -1.3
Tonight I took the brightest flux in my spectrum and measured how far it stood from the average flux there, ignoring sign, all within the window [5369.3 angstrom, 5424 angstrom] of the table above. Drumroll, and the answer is 3.1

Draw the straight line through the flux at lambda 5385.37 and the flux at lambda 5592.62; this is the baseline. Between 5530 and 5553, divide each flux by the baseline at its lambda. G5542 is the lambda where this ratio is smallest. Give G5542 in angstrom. 5546.46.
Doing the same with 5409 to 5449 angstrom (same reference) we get 5447.73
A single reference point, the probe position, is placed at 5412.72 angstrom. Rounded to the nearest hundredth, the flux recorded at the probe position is 61.37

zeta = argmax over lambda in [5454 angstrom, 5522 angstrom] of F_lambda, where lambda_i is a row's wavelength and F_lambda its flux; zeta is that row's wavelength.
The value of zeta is 5493.07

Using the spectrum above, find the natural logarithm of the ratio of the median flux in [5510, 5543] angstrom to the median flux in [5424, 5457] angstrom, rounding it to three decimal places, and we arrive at 0.022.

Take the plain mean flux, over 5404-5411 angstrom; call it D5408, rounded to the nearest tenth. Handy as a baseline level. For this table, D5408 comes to 64.6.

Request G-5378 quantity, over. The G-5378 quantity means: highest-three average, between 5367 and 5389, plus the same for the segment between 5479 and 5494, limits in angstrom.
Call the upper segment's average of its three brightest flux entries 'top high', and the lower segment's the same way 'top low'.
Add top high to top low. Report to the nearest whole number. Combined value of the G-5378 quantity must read 127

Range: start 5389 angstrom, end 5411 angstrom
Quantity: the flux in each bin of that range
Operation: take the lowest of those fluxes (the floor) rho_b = 58.8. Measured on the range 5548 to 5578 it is 57.87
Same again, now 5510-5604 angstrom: 54.6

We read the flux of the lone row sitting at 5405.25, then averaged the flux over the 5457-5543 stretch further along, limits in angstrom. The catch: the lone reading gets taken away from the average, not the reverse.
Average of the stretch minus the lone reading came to -3.0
